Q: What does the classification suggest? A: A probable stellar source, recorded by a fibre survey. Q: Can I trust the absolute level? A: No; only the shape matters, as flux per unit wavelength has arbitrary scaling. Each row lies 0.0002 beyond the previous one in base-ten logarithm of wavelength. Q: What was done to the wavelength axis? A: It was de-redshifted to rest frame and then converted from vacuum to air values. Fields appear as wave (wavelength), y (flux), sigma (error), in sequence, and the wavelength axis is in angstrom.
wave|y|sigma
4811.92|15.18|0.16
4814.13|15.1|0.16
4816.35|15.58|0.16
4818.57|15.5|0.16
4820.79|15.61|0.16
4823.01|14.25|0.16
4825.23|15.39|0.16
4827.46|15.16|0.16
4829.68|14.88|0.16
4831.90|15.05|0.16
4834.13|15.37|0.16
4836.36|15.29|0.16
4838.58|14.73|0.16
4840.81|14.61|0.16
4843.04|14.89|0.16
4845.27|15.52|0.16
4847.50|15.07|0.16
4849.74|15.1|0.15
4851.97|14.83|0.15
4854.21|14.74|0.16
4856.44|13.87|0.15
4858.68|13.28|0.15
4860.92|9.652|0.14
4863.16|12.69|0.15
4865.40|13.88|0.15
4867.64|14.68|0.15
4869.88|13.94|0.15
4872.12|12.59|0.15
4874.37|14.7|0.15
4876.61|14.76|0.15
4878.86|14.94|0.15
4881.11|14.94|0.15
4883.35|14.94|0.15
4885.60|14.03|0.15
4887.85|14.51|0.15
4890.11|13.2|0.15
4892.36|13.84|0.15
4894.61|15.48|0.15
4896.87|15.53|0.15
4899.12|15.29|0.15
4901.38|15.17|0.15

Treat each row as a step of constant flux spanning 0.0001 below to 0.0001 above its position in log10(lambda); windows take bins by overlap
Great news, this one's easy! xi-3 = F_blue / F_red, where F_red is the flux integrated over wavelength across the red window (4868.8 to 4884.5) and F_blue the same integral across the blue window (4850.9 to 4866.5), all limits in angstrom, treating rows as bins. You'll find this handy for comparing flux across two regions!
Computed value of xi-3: 0.92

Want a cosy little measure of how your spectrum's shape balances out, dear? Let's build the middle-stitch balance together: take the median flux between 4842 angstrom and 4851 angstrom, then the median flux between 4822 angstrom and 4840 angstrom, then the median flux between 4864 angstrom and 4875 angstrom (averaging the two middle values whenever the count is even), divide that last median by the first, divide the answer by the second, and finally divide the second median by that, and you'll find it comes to 247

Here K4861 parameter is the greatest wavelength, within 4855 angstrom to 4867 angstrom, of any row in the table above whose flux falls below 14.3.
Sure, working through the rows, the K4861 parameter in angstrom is 4865.40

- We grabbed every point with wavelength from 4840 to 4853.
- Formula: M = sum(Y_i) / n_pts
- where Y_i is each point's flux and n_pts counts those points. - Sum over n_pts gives 15.0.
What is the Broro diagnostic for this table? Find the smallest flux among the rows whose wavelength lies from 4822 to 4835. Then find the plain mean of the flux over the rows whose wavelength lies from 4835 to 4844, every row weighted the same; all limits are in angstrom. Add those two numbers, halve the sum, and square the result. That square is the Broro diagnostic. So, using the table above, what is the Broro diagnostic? 212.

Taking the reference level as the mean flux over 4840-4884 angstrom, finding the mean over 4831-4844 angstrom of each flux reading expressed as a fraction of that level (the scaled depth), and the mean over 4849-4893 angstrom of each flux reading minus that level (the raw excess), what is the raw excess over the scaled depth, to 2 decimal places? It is -0.21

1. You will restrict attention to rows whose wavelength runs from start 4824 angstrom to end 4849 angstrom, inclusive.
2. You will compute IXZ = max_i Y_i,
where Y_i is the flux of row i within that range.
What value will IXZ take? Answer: 15.52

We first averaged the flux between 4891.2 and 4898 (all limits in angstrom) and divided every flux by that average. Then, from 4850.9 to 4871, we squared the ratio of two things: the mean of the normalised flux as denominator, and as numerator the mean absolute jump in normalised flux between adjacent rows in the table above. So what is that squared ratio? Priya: 0.010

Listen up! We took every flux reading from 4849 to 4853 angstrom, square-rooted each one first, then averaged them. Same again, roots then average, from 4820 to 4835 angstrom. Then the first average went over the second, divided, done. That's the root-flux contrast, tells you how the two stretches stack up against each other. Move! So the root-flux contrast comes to 1.00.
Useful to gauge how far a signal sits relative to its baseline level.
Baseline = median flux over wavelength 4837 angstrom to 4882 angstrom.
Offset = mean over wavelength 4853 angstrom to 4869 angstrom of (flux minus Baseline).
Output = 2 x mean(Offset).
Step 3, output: -2.9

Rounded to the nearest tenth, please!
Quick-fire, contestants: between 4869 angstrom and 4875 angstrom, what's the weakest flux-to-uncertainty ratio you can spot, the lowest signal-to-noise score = 83.9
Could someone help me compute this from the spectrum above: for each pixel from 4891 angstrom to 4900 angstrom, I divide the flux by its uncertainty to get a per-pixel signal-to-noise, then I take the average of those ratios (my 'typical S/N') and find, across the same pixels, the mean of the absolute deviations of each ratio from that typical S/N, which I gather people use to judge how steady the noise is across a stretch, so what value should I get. 4.0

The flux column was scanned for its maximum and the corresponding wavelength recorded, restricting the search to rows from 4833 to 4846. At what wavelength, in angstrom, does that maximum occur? 4845.27 angstrom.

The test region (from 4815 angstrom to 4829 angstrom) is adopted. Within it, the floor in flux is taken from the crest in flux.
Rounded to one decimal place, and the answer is 1.4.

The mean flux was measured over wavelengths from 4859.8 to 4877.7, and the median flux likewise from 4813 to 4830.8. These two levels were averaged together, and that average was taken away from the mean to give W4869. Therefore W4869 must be -0.96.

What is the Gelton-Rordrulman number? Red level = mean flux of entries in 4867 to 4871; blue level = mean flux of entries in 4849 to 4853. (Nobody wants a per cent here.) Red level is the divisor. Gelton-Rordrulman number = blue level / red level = 1.05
